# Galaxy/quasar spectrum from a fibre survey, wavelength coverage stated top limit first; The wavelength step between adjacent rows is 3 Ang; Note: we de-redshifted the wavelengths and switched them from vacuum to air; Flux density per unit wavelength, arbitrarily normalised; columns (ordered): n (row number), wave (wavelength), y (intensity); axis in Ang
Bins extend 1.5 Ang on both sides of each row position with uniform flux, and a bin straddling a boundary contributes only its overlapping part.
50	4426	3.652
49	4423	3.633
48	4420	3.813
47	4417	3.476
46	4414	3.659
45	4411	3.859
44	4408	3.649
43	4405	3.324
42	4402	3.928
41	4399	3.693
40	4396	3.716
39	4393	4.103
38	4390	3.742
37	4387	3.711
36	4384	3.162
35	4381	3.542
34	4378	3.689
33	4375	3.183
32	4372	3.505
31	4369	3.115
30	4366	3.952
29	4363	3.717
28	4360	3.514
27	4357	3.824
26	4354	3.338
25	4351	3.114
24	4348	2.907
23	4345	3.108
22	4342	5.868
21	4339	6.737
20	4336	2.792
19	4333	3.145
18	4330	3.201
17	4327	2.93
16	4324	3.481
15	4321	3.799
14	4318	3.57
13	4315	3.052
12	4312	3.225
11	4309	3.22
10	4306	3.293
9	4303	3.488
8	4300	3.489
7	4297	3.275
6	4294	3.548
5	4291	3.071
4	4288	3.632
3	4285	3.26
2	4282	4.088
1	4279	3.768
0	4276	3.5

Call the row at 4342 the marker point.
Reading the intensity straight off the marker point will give 5.868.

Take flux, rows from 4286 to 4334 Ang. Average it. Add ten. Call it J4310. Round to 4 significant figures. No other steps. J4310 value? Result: 13.34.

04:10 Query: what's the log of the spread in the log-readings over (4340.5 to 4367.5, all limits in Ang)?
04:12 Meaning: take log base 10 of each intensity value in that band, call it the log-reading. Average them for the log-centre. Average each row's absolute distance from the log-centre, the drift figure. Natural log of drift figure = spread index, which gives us -2.8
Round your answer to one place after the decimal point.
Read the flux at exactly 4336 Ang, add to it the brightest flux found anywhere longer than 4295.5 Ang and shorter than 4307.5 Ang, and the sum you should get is 6.3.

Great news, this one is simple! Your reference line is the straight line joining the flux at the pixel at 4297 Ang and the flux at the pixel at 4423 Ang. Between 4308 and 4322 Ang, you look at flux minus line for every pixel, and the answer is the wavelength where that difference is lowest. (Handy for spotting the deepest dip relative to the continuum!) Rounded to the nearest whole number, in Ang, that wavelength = 4315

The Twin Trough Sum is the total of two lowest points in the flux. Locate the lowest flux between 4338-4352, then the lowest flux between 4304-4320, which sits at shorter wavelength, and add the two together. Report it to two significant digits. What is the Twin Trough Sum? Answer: 6.0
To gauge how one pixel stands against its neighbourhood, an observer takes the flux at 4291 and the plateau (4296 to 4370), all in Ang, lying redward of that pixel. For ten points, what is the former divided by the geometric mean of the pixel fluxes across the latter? 0.88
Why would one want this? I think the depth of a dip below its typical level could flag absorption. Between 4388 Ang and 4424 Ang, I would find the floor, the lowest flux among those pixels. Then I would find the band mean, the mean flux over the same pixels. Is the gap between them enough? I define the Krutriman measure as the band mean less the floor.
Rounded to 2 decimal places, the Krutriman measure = 0.39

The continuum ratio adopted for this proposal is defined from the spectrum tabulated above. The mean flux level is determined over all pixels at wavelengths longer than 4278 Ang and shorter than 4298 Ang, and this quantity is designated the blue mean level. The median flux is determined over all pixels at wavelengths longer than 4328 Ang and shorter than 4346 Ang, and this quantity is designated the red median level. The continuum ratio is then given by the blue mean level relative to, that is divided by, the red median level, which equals 1.11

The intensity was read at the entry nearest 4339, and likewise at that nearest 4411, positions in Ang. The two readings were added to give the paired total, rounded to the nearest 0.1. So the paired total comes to 10.6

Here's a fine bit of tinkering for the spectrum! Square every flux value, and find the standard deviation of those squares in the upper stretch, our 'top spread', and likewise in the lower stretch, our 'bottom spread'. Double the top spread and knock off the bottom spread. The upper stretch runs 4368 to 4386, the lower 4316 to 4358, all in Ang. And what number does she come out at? -8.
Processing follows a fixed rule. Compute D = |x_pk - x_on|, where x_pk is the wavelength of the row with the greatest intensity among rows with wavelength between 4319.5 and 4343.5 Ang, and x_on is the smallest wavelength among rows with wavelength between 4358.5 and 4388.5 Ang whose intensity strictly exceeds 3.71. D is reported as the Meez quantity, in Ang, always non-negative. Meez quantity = 24 Ang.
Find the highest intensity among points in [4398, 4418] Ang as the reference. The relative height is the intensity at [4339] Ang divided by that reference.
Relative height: 1.72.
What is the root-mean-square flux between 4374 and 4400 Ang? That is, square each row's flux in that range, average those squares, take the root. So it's 3.6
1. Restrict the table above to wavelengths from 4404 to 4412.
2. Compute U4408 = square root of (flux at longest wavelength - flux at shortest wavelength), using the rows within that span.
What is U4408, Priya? 0.73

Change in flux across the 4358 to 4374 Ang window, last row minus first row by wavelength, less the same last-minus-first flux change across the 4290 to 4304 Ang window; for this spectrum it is -0.4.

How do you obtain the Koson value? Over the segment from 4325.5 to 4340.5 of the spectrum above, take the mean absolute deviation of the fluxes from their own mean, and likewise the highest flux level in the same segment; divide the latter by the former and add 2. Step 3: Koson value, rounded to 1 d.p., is 7.7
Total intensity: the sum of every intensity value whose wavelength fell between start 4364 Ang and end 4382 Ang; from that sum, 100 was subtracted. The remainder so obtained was -79.0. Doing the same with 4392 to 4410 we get -77.6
